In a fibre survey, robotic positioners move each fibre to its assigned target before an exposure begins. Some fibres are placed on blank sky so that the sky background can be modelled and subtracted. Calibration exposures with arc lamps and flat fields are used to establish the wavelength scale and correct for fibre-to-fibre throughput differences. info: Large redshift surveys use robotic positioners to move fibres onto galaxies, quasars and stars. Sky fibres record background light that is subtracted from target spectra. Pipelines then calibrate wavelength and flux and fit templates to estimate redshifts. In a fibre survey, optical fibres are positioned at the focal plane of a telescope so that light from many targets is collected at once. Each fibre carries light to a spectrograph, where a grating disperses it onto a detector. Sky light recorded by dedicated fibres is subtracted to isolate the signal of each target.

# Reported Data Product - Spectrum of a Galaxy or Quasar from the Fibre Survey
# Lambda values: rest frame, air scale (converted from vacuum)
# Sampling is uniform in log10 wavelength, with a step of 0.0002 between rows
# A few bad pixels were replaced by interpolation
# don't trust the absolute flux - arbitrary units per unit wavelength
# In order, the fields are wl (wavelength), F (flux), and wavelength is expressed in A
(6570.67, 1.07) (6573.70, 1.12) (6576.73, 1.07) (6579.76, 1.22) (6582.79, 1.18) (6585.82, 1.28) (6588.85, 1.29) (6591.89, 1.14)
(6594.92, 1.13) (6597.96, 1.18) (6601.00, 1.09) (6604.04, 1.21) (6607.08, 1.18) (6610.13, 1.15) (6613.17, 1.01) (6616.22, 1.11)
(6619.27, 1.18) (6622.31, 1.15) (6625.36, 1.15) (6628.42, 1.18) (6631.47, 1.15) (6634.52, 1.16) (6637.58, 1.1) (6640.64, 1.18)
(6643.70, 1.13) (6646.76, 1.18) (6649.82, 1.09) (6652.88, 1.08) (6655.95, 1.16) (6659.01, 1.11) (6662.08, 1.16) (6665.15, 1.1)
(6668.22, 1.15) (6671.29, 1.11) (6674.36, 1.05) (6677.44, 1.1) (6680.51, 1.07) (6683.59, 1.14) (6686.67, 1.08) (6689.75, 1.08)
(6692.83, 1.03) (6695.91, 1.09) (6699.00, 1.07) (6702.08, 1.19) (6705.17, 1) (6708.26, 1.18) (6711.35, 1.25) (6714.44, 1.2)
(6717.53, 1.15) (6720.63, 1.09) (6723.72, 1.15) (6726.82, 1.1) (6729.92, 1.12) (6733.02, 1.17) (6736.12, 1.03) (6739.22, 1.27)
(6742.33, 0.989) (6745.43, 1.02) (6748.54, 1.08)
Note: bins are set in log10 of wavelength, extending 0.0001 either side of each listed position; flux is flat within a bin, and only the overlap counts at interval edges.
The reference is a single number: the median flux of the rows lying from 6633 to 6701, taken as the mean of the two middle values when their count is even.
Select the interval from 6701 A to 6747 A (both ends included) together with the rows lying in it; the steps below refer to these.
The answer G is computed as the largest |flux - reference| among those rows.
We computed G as 0.170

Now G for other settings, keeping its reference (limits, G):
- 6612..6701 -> 0.090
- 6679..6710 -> 0.100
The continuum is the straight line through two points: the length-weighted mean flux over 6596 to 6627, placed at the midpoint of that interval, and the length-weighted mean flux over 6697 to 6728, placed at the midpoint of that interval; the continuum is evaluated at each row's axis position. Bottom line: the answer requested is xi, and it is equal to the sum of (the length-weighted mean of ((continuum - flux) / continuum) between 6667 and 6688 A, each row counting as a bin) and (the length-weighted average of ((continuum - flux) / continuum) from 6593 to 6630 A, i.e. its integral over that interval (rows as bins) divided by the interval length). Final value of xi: 0.032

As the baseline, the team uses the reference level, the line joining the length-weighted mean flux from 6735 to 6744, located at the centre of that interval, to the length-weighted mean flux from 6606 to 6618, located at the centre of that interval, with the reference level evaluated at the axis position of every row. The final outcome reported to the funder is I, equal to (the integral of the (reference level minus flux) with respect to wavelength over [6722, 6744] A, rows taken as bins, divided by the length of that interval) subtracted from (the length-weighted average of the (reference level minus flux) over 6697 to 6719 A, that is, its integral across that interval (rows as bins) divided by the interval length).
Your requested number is -0.03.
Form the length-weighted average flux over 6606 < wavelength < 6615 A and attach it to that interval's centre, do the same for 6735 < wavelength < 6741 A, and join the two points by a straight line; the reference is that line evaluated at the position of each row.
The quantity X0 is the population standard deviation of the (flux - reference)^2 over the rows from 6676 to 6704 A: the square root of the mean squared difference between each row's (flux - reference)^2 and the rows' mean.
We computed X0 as 0.0031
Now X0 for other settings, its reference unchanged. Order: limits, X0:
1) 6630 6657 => 0.0012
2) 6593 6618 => 0.0040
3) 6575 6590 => 0.0137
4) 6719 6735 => 0.0012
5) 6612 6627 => 0.0036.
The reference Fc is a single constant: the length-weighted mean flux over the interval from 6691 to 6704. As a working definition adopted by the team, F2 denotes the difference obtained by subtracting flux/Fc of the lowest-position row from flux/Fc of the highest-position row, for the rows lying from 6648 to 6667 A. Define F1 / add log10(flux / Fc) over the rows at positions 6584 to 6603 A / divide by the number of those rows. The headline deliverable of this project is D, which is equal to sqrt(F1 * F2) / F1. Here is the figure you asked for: 0.5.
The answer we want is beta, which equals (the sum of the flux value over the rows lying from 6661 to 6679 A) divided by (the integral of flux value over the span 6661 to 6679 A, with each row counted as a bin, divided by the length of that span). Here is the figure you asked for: 6.006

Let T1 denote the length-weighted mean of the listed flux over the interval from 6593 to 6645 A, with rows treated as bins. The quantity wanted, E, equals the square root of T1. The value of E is 1.07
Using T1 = 1.14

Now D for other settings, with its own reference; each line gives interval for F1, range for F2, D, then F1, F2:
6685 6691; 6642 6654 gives -3.1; -0.005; -0.05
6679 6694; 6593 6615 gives -4.7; -0.005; -0.11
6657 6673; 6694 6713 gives 3.3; 0.013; 0.15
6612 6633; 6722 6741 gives 2.7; 0.015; 0.11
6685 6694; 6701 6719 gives -1.8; -0.012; -0.04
